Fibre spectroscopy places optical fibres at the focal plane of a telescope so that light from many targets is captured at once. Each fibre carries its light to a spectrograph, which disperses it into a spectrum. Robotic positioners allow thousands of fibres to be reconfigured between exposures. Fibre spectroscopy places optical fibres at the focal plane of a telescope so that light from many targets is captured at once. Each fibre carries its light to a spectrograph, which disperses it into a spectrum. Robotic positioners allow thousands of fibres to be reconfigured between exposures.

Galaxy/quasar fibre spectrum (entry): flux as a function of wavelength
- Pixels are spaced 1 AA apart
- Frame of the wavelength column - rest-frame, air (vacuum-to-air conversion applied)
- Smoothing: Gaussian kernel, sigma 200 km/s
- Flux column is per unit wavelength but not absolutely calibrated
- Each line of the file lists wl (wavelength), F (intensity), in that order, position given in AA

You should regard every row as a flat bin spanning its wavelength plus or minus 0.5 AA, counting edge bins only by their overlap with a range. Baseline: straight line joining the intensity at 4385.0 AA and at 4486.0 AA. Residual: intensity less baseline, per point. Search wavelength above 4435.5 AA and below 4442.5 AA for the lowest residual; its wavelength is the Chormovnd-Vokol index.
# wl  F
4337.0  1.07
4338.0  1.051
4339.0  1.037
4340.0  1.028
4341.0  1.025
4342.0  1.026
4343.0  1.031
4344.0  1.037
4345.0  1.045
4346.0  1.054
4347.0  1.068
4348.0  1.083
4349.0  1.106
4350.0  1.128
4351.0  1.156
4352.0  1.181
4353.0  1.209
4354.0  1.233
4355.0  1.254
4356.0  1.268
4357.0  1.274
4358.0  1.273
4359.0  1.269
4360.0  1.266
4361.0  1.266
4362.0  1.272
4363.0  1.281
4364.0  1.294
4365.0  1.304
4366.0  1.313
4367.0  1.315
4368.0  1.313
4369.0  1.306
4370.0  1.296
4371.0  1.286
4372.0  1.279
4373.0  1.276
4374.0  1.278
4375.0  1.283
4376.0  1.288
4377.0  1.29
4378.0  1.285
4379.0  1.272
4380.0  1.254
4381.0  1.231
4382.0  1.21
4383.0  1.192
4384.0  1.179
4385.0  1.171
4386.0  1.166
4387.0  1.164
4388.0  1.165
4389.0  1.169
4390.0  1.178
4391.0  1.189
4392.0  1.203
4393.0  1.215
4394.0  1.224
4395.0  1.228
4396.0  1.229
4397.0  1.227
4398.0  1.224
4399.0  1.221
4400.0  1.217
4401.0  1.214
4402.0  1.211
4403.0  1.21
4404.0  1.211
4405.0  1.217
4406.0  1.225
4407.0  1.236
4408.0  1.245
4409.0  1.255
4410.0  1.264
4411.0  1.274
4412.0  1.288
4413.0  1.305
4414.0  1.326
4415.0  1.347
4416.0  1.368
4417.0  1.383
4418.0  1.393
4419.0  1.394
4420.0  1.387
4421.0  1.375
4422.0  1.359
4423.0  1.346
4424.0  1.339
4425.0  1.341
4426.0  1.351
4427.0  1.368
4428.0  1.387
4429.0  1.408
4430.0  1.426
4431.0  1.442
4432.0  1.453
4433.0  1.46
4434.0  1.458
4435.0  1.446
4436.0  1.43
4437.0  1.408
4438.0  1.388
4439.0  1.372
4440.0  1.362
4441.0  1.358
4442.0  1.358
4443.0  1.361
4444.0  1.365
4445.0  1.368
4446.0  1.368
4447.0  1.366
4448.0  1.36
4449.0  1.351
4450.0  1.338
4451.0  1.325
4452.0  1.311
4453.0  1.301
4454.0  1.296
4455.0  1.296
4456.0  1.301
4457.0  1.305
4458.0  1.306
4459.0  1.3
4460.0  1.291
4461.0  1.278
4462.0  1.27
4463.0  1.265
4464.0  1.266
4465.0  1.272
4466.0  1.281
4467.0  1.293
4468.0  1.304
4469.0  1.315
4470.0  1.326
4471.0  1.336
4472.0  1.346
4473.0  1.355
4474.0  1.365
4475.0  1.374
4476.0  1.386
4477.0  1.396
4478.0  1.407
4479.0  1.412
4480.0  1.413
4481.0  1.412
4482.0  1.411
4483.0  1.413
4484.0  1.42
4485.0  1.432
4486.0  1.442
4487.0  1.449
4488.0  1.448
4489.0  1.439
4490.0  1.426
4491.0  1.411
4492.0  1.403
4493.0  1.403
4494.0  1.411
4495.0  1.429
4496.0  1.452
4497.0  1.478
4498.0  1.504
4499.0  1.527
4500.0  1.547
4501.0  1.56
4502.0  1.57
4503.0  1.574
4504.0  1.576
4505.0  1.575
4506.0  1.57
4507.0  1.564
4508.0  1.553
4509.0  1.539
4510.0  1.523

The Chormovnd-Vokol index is 4442.0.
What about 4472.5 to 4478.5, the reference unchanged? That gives 4473.0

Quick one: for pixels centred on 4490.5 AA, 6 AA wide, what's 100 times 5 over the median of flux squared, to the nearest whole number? 248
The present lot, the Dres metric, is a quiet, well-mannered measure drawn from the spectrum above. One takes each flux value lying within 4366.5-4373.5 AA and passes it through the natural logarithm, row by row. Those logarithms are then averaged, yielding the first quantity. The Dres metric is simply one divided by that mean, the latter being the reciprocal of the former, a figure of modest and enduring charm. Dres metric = 3.9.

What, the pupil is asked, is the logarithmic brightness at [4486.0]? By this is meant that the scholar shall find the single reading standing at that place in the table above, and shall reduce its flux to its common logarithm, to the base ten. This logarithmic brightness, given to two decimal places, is 0.16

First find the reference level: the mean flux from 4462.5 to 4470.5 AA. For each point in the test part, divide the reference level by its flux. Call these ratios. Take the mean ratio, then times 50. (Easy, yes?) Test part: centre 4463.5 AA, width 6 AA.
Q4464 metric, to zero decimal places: 51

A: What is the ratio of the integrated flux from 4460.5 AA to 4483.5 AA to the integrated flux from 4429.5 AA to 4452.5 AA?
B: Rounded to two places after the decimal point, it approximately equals 0.97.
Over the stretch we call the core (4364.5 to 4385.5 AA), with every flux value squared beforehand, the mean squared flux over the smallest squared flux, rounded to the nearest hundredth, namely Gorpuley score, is 1.17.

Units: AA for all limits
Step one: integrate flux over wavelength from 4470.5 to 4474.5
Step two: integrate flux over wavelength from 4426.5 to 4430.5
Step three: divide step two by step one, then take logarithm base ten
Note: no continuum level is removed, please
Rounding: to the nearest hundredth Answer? 0.01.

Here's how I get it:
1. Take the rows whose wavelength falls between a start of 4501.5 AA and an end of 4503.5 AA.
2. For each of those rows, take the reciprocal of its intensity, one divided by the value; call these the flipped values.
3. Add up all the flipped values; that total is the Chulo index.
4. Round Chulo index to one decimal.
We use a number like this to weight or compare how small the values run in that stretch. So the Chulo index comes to 1.3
